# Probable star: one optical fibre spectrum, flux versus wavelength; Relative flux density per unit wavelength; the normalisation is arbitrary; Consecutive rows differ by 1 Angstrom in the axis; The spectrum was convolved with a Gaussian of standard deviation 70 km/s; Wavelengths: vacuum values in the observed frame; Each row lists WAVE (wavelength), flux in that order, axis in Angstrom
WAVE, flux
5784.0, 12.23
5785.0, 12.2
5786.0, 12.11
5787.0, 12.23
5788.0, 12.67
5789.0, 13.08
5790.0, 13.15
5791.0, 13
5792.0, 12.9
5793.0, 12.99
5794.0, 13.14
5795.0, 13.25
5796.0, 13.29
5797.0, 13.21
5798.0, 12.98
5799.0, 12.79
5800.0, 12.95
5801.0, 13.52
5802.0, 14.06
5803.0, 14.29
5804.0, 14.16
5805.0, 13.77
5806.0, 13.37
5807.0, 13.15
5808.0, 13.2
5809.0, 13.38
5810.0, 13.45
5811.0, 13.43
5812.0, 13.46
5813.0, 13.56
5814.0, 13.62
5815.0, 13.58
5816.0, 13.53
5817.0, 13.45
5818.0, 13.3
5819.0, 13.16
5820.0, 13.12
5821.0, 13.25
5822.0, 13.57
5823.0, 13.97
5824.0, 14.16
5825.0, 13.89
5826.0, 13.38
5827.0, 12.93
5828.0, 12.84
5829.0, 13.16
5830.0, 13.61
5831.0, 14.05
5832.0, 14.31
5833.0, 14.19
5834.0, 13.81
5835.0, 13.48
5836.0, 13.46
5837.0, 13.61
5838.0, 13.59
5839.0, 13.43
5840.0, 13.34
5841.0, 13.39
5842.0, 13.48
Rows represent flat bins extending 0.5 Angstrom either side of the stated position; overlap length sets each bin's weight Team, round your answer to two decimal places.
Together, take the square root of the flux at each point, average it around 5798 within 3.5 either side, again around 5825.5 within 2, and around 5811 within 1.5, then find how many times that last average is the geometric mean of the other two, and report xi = 1.00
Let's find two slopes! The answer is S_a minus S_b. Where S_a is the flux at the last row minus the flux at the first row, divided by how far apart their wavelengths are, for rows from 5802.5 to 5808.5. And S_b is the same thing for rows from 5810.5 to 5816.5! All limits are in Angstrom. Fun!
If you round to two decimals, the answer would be -0.24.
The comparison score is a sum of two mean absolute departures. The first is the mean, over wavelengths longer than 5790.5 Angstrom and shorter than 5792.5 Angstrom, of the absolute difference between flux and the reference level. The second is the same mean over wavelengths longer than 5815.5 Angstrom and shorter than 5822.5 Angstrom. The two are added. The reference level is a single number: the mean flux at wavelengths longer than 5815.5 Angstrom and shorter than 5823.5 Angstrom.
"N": 0.63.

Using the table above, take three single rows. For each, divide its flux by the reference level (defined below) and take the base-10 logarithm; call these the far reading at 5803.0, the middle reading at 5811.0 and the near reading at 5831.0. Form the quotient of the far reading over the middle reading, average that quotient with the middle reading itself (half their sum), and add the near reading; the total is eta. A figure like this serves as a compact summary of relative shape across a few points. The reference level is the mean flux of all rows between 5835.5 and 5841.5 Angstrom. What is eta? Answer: -9.9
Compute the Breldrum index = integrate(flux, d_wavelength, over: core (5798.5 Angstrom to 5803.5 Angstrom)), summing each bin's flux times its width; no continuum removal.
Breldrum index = 67.6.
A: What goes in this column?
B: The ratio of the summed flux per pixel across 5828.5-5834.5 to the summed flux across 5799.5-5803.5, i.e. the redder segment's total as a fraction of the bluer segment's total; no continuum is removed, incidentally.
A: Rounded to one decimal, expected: 1.5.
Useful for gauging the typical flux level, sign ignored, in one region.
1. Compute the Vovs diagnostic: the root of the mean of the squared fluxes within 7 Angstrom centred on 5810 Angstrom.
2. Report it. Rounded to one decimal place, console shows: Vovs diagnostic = 13.4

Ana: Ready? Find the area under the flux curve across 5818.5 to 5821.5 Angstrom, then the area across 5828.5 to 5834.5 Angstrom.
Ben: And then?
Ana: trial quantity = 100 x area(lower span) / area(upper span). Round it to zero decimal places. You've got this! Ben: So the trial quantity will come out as 48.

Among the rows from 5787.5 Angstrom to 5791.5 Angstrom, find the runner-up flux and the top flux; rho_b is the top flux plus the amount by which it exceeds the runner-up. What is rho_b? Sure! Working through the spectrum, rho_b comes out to 13.2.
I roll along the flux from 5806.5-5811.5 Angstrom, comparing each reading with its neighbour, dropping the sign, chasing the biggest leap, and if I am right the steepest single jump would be 0.18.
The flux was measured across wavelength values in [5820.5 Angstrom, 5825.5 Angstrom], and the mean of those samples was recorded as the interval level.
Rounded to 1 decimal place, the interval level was 13.8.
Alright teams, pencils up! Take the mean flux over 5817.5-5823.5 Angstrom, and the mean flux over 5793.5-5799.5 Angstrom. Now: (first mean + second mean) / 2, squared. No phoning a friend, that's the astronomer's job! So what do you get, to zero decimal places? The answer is 176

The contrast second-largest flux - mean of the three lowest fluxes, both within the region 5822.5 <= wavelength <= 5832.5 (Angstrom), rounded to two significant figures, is 1.2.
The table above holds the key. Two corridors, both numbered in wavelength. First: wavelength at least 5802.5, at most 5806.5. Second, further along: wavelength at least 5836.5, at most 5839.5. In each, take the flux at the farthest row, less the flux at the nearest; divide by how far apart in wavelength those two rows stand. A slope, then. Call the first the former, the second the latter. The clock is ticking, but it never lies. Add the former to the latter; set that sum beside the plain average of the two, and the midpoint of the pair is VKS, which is -0.30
